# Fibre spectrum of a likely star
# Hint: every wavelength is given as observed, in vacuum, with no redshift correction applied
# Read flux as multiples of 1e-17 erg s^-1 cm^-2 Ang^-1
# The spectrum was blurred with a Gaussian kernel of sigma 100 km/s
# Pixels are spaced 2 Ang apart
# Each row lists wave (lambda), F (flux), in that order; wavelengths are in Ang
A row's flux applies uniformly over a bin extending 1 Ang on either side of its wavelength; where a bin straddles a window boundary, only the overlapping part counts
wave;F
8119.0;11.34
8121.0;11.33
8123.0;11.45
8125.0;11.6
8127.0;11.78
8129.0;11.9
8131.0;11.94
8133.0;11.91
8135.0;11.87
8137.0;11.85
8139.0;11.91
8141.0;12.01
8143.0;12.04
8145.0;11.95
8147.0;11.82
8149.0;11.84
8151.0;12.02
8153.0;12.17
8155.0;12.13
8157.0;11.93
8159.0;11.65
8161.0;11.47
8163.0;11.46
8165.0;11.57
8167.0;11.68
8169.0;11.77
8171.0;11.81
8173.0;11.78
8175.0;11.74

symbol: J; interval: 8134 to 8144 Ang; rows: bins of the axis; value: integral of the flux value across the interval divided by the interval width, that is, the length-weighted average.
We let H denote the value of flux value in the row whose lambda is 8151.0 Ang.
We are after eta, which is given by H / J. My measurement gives 1.01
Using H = 12.02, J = 11.94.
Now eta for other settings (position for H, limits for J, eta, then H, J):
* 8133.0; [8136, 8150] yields 1.00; 11.91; 11.92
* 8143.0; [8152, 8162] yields 1.01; 12.04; 11.87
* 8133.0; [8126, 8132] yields 1.00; 11.91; 11.87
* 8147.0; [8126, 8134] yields 0.99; 11.82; 11.88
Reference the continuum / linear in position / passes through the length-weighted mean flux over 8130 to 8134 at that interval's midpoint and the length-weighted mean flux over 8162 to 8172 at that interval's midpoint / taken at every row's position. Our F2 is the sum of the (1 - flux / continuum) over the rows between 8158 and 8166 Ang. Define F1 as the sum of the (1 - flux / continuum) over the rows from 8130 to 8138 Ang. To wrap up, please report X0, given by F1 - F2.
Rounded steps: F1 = 0.006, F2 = 0.054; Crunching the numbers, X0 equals -0.05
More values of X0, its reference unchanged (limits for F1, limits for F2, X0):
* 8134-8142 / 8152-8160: 0.07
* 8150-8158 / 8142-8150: -0.07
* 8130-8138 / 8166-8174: 0.05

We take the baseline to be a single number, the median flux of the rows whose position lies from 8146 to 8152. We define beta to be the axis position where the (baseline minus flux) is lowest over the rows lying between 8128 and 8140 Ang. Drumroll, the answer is 8131.0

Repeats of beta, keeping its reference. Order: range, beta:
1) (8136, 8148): 8143.0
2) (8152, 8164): 8153.0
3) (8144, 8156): 8153.0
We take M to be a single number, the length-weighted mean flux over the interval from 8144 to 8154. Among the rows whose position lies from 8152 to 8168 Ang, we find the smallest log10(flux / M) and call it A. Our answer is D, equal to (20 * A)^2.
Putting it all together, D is 0.14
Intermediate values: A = -0.019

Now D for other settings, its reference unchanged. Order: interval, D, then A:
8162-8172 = 0.14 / -0.019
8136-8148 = 0.01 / -0.005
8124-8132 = 0.07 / -0.013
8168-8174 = 0.02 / -0.007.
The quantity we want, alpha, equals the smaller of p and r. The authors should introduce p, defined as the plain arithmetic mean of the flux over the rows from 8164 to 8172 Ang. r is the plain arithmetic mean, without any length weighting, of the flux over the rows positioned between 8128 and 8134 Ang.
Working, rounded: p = 11.71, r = 11.9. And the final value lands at 11.7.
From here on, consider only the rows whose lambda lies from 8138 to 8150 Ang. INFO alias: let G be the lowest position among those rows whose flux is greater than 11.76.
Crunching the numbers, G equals 8139.0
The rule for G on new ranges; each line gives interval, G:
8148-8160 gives 8149.0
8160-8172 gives 8169.0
